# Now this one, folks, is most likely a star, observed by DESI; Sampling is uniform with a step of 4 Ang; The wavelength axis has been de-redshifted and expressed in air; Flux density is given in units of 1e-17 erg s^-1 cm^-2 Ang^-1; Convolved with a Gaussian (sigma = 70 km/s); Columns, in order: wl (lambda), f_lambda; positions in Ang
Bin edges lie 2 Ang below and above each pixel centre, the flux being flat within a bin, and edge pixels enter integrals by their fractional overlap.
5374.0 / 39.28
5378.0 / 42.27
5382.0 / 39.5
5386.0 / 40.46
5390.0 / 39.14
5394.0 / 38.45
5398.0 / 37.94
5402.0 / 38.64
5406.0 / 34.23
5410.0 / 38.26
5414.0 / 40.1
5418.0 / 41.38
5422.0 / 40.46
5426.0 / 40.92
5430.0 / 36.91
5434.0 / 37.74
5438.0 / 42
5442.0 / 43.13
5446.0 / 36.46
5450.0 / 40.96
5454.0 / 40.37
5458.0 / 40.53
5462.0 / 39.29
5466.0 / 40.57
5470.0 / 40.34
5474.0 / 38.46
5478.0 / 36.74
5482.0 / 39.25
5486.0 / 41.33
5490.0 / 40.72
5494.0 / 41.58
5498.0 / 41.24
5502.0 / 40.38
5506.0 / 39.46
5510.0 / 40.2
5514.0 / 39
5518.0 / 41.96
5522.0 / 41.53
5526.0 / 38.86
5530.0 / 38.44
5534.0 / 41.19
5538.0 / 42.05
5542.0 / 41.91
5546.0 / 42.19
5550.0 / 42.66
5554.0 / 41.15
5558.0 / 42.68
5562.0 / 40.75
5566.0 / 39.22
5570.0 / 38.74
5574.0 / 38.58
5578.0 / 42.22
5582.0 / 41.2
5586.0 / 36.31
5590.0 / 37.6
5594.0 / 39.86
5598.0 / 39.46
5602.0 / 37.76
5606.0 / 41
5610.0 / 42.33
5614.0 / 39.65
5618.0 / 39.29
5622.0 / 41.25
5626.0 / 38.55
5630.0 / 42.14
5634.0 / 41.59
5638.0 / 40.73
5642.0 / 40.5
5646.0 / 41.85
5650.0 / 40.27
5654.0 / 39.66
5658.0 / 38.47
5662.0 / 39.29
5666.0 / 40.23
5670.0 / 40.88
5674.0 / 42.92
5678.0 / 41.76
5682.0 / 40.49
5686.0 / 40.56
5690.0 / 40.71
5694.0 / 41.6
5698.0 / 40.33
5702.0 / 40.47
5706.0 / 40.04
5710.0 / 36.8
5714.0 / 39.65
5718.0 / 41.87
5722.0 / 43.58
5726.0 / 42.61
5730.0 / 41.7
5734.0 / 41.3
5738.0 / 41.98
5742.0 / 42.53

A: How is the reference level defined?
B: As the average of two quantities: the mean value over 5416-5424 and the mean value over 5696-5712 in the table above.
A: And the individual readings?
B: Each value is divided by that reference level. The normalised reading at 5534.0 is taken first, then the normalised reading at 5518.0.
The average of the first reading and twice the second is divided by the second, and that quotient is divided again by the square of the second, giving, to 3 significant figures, 1.37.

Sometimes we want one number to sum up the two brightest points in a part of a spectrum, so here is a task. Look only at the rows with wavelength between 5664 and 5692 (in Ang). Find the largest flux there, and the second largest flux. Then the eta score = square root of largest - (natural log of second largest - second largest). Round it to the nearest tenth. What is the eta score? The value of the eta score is 44.6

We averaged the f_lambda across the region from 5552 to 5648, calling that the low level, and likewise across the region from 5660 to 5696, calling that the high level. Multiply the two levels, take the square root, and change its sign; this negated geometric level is -40.6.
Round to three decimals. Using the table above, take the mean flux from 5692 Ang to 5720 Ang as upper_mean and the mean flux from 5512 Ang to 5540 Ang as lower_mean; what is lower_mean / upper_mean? 1.008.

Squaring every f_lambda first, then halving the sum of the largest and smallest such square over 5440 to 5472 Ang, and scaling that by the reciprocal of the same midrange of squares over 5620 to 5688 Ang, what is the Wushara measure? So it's 0.960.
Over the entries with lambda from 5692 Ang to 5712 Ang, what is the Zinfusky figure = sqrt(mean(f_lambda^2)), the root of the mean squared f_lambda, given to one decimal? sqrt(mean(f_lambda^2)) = 39.9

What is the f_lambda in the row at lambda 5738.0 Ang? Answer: 41.98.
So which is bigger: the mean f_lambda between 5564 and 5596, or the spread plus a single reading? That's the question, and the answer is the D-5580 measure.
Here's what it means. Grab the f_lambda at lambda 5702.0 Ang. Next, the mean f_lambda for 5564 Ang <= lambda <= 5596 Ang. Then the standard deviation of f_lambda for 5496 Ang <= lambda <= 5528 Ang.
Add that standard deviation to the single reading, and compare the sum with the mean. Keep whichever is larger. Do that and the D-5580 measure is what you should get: 41.6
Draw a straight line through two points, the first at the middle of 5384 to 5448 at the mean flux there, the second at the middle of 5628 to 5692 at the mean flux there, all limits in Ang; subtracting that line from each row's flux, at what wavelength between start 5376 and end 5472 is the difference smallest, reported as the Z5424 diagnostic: 5406.0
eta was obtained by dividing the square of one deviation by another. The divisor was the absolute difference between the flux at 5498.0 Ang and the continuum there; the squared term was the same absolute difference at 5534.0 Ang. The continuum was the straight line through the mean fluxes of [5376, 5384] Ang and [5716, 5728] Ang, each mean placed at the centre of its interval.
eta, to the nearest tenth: 1.0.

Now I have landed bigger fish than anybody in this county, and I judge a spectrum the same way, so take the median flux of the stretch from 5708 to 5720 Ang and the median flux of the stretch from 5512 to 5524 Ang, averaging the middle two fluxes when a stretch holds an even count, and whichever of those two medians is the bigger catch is 41.5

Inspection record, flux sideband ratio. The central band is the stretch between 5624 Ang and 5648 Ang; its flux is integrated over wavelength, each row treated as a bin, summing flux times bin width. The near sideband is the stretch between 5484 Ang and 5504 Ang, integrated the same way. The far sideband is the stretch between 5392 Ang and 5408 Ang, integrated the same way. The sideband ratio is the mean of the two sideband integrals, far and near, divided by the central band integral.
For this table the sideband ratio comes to 0.72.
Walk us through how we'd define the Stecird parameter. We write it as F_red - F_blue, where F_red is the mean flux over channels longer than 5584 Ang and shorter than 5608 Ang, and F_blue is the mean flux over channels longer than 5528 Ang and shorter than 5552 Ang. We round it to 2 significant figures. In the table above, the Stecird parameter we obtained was -2.7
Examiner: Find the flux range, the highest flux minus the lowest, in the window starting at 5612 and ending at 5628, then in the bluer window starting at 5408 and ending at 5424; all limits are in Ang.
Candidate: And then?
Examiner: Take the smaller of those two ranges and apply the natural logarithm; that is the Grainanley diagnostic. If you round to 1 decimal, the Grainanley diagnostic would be 1.0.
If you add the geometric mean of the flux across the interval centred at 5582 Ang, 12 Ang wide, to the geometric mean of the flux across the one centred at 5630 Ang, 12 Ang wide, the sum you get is 80.6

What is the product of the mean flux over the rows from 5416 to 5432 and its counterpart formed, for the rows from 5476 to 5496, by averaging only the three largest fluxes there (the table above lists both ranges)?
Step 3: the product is 1645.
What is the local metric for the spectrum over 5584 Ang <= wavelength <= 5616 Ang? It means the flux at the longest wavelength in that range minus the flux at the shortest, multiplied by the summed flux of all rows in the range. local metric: 1049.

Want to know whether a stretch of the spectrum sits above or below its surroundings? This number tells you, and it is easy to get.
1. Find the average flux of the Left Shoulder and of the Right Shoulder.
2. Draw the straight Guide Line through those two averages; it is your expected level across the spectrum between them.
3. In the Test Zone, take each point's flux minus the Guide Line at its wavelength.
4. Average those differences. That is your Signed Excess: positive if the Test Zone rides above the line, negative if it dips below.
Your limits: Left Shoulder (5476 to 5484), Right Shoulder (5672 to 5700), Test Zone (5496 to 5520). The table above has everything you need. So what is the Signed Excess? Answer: 1.9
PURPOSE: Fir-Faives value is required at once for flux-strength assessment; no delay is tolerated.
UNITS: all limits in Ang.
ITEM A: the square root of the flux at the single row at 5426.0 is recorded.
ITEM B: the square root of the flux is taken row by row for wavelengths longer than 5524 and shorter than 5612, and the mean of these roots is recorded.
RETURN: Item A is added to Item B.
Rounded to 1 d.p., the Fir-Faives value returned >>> 12.7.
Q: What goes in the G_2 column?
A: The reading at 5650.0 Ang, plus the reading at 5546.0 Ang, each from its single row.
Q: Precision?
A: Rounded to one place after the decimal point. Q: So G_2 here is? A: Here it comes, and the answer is 82.5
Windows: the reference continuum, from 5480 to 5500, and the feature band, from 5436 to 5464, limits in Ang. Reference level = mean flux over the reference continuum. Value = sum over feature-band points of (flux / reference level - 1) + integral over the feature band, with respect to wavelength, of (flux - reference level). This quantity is -12.2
